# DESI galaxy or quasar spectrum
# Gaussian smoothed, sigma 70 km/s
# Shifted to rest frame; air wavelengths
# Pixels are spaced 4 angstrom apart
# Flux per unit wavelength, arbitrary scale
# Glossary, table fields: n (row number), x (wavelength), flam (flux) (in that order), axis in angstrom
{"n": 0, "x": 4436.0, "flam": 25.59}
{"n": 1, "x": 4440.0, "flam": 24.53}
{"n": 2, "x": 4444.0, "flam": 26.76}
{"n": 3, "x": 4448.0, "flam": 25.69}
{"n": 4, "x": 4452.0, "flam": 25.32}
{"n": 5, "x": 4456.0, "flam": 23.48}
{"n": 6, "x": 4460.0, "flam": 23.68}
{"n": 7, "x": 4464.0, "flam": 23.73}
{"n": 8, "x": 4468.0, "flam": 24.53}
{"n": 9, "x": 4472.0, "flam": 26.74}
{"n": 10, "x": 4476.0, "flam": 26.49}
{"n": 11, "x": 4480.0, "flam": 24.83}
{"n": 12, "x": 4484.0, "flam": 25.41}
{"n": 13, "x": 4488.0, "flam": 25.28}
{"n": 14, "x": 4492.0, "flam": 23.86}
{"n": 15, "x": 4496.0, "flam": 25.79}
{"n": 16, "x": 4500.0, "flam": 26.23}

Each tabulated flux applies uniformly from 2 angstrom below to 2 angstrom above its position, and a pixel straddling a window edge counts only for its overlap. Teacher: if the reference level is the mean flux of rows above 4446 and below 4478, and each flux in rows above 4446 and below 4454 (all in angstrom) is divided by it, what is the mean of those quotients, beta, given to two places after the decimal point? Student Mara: 1.02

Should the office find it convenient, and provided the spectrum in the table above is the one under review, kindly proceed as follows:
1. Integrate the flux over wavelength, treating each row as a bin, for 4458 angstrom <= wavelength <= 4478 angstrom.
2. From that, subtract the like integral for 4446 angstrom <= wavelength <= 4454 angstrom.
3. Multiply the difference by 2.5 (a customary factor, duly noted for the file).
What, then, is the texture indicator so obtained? 742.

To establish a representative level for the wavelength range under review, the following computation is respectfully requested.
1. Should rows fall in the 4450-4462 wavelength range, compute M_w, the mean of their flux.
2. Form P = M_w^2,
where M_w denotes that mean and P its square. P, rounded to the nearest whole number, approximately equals 584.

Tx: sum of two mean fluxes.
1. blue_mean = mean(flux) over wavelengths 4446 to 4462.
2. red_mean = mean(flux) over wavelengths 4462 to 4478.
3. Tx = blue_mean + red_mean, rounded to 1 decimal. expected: 49.9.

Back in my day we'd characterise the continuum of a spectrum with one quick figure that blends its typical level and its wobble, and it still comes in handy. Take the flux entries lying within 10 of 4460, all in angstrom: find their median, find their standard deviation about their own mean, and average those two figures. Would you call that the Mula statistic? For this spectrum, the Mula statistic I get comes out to 12.2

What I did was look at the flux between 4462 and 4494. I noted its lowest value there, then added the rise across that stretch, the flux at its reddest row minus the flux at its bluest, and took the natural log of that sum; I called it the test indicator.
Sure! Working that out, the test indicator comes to 3.17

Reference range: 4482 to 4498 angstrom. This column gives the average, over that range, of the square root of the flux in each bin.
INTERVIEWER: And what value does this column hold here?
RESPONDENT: 5.01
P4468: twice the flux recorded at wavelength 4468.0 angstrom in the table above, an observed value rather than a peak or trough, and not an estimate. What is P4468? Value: 49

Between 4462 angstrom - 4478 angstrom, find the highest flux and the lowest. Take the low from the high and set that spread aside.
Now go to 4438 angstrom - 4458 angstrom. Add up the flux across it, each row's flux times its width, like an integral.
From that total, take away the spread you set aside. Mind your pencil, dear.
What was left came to 500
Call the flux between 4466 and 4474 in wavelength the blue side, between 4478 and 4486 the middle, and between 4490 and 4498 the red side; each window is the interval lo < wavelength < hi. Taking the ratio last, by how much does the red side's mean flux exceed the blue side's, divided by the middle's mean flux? -0.03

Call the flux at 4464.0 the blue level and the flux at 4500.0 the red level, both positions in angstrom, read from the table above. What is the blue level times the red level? 622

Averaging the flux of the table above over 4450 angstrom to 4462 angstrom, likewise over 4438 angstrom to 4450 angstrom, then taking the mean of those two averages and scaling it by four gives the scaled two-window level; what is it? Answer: 100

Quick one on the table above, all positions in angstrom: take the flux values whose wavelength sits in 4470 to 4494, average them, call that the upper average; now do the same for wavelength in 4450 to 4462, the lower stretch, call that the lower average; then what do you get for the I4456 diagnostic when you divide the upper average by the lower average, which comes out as 1.05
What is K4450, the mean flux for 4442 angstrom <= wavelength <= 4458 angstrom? 25.3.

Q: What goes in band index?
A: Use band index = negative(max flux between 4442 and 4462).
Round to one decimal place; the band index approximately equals -26.8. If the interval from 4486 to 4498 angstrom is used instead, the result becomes -25.8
